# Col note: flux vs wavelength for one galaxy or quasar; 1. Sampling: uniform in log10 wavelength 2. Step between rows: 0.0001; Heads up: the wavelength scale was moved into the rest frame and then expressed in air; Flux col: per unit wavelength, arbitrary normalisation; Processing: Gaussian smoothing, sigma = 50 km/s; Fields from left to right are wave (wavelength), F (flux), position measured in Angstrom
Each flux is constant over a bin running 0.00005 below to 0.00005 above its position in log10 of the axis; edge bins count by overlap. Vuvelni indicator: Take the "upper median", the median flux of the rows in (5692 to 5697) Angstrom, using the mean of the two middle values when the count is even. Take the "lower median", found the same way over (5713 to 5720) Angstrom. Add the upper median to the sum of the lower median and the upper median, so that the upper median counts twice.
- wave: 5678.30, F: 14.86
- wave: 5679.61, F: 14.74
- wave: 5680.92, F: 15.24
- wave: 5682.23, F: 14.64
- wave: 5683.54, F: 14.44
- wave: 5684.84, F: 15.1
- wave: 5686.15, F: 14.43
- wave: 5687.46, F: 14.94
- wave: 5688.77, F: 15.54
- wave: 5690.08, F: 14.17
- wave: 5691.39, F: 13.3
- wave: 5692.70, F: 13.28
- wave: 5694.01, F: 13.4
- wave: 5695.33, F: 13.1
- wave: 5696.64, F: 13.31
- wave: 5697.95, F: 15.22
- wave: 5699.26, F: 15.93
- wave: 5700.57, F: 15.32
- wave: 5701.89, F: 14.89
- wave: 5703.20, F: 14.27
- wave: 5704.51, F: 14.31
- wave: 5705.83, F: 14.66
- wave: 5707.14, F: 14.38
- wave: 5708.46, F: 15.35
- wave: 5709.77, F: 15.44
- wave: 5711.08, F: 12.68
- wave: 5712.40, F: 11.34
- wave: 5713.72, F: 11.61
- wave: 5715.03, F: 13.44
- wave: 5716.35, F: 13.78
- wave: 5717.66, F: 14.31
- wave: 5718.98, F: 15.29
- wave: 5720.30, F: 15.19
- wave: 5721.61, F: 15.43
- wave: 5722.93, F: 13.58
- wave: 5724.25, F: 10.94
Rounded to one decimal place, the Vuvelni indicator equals 40.4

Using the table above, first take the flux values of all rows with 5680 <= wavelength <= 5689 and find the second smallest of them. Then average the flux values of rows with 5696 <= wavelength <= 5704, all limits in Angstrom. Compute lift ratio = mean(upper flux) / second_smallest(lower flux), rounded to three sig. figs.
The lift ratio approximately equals 1.03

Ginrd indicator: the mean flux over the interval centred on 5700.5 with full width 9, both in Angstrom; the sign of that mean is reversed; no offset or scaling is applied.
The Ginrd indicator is -14.8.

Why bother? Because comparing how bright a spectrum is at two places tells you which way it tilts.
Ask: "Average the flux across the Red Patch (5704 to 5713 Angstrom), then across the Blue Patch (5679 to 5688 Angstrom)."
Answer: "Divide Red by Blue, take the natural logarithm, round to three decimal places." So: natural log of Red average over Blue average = -0.053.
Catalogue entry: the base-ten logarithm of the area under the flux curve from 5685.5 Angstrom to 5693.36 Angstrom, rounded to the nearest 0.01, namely 2.05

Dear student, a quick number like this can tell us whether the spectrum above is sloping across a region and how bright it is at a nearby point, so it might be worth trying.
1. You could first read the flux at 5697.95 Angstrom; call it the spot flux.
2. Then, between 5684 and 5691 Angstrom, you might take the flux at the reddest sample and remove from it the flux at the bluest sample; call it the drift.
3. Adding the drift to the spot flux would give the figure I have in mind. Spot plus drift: 14.3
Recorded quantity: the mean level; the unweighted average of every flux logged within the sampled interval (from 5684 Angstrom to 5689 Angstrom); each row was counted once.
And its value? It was 15.0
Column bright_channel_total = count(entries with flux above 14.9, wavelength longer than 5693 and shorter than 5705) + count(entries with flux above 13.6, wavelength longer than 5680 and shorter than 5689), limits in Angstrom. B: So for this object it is 10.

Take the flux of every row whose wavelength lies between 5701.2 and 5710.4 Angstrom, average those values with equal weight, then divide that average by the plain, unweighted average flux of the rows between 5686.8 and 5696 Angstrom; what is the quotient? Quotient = 1.06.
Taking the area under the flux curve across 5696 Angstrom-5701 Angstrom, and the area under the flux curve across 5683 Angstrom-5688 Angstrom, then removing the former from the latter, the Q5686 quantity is -1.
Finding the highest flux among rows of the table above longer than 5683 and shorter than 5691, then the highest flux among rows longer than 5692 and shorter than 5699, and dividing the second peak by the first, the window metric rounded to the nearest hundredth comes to 0.98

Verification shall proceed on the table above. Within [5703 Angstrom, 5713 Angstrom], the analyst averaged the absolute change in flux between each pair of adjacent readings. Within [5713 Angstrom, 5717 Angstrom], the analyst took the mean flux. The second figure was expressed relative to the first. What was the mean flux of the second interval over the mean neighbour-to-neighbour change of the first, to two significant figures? 16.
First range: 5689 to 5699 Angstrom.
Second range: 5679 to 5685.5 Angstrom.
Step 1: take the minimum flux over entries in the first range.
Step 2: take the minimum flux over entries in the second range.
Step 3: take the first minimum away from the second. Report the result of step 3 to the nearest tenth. 1.3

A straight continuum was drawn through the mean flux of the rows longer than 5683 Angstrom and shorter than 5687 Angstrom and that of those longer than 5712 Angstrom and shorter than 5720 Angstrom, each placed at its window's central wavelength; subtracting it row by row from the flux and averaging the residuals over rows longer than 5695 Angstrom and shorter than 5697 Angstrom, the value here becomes -1.0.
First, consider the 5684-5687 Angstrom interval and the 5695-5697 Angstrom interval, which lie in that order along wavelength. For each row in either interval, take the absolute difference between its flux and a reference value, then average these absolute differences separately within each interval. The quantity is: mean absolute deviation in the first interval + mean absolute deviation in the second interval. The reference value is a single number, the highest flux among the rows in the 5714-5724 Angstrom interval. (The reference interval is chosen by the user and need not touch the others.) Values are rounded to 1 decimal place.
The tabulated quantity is 2.9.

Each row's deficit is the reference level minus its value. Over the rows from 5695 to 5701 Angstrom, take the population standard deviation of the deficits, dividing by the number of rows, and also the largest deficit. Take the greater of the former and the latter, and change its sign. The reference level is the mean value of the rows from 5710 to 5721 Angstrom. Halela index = -1.1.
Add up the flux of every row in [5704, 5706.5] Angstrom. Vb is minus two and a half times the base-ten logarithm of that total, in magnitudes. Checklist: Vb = -3.65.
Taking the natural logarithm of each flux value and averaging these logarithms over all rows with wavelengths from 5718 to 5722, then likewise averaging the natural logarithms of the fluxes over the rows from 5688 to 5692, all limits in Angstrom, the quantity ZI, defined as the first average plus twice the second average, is 8.05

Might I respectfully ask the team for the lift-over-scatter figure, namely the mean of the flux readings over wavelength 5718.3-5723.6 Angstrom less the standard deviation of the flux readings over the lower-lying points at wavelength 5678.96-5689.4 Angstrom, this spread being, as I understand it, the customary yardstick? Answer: 14.5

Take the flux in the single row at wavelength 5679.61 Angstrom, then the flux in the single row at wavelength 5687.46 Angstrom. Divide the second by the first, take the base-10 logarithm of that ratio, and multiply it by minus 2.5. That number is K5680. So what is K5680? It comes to -0.01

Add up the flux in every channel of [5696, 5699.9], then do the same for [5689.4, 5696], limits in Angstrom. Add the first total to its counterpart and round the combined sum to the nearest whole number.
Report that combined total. 112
